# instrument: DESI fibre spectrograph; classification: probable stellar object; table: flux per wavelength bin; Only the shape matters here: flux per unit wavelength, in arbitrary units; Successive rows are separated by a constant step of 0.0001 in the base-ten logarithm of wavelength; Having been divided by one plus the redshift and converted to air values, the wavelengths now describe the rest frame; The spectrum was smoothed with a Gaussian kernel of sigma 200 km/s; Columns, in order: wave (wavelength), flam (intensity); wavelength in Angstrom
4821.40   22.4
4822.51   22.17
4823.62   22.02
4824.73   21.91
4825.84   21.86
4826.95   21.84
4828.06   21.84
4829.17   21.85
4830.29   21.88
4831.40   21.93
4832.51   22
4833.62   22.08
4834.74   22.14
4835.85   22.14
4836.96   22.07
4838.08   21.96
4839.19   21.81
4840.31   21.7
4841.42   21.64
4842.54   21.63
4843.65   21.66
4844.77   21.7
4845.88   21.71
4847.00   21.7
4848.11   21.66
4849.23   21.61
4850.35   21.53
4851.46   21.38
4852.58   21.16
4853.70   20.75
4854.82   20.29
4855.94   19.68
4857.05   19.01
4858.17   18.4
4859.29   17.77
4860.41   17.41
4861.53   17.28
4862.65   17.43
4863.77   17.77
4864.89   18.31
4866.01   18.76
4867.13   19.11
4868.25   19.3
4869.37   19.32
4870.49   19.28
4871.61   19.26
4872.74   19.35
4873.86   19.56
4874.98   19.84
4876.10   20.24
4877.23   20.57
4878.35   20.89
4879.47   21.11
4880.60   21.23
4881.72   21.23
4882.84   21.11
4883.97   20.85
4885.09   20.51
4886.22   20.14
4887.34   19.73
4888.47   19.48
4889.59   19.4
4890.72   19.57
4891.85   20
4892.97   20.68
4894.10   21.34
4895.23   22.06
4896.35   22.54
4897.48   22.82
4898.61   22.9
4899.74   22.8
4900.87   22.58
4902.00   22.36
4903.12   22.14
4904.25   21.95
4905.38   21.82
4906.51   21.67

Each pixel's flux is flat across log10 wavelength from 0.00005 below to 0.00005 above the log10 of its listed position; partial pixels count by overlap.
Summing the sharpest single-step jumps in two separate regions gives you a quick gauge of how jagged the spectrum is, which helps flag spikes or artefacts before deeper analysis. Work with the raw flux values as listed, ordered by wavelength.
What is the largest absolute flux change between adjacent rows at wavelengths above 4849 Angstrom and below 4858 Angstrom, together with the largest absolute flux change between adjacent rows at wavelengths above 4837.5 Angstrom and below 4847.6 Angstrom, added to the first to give 0.82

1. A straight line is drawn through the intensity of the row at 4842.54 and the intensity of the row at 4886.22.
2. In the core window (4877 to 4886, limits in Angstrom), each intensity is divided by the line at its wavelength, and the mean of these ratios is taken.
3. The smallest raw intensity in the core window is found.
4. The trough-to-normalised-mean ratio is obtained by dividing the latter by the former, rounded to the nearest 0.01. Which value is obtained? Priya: 19.90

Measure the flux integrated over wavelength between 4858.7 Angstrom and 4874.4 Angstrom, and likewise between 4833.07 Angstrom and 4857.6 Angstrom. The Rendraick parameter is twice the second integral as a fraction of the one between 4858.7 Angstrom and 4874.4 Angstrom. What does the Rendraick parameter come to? 3.6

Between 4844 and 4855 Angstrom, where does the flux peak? 4845.88 Angstrom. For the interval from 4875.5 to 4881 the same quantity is 4880.60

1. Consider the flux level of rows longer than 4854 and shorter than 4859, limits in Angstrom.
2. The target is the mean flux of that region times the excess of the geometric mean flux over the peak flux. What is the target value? -18.5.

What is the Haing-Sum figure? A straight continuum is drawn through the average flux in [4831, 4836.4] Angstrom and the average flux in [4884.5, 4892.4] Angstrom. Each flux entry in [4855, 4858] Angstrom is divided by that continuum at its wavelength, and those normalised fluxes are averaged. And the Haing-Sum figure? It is 0.92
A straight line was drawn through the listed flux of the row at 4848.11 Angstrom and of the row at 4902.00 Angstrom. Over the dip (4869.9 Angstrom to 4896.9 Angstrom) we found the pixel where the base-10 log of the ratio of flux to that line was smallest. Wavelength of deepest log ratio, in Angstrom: 4889.59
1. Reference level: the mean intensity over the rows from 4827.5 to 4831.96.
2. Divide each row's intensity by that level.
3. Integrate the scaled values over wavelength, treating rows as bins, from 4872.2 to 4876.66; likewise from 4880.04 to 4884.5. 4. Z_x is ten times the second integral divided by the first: 10.7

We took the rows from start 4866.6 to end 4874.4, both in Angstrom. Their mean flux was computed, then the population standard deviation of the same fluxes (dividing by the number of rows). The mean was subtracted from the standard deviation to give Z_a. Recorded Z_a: -19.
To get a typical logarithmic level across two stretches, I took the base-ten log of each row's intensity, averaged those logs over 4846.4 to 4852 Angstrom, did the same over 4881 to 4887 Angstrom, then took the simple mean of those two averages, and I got 1.33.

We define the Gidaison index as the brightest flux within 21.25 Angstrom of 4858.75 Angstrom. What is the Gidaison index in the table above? 21.96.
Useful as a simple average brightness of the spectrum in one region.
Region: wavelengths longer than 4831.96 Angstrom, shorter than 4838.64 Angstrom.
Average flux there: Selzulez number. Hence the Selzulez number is 22.1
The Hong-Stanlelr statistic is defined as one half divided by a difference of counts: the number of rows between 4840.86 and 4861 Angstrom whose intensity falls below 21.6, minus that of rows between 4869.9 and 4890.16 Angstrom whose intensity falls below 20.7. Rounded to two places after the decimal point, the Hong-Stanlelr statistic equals -0.25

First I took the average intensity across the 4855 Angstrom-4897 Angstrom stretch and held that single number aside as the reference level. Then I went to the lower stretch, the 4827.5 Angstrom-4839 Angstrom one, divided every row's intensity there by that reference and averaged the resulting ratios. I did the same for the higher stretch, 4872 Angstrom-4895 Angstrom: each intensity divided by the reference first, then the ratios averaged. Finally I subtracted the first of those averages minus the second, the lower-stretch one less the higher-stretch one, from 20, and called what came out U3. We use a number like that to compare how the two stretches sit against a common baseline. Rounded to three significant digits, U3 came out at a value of 19.9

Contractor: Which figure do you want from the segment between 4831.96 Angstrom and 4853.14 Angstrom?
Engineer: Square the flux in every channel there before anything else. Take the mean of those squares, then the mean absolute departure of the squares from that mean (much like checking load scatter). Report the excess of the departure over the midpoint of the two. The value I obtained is -232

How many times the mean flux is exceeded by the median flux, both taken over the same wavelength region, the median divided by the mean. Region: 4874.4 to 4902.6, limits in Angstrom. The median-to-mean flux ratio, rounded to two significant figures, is 0.99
